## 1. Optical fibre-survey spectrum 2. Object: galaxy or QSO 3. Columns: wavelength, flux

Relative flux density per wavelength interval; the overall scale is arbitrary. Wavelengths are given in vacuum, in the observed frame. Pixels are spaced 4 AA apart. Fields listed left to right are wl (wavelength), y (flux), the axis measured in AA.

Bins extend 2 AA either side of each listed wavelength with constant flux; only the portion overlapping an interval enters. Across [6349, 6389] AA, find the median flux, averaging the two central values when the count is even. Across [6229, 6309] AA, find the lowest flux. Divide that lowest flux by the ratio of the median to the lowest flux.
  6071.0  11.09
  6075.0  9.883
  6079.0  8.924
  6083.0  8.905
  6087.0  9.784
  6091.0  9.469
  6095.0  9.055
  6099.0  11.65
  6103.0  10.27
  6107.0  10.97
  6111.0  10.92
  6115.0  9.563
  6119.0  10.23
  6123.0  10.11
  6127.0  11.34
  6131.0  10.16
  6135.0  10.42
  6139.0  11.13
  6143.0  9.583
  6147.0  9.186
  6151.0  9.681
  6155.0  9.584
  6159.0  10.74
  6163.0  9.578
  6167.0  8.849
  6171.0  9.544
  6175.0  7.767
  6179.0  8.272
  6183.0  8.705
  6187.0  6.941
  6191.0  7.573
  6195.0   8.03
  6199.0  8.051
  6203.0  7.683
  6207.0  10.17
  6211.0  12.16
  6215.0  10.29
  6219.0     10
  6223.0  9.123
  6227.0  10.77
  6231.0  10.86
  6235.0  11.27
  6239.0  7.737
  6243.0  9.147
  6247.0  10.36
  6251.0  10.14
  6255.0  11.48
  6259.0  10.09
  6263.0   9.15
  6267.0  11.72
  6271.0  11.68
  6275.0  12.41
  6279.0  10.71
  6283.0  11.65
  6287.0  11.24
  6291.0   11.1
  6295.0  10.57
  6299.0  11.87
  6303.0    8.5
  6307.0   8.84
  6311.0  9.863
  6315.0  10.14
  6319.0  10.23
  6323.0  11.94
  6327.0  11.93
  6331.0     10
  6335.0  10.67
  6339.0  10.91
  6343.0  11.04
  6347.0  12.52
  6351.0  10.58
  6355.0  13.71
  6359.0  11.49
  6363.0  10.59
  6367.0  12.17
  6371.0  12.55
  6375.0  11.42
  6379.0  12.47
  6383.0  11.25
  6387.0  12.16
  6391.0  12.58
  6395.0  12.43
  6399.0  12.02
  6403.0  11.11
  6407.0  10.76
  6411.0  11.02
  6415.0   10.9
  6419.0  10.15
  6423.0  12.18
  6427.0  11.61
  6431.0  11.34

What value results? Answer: 5.1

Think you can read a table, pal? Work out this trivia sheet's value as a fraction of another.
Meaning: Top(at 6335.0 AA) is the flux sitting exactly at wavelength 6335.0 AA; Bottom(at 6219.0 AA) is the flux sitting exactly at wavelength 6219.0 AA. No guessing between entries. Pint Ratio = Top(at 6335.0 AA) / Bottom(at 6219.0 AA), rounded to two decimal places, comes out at 1.07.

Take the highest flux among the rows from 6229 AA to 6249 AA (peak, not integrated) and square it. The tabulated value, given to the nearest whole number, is 127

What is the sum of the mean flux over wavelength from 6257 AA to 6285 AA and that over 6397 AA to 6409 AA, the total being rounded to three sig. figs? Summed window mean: 22.4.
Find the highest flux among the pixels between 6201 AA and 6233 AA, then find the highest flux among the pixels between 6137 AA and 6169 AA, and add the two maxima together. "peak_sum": 23.3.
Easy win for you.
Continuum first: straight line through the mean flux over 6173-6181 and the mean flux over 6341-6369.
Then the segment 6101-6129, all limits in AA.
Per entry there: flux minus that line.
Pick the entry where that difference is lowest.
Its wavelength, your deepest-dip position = 6115.0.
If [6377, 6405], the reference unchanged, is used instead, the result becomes 6403.0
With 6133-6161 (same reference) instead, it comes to 6147.0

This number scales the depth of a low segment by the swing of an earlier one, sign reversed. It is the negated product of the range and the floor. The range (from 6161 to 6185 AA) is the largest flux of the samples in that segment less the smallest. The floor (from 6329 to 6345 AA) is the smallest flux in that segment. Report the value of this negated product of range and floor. -18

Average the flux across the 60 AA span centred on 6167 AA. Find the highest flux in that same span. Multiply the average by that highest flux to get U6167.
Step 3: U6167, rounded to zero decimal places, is 100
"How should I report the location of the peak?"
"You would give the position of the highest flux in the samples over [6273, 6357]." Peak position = 6355.0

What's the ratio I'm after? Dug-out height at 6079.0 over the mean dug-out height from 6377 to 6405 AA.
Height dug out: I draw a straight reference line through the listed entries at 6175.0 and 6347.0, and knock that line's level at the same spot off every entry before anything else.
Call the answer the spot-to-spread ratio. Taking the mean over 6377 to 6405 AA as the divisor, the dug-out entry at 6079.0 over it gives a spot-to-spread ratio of -2.2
